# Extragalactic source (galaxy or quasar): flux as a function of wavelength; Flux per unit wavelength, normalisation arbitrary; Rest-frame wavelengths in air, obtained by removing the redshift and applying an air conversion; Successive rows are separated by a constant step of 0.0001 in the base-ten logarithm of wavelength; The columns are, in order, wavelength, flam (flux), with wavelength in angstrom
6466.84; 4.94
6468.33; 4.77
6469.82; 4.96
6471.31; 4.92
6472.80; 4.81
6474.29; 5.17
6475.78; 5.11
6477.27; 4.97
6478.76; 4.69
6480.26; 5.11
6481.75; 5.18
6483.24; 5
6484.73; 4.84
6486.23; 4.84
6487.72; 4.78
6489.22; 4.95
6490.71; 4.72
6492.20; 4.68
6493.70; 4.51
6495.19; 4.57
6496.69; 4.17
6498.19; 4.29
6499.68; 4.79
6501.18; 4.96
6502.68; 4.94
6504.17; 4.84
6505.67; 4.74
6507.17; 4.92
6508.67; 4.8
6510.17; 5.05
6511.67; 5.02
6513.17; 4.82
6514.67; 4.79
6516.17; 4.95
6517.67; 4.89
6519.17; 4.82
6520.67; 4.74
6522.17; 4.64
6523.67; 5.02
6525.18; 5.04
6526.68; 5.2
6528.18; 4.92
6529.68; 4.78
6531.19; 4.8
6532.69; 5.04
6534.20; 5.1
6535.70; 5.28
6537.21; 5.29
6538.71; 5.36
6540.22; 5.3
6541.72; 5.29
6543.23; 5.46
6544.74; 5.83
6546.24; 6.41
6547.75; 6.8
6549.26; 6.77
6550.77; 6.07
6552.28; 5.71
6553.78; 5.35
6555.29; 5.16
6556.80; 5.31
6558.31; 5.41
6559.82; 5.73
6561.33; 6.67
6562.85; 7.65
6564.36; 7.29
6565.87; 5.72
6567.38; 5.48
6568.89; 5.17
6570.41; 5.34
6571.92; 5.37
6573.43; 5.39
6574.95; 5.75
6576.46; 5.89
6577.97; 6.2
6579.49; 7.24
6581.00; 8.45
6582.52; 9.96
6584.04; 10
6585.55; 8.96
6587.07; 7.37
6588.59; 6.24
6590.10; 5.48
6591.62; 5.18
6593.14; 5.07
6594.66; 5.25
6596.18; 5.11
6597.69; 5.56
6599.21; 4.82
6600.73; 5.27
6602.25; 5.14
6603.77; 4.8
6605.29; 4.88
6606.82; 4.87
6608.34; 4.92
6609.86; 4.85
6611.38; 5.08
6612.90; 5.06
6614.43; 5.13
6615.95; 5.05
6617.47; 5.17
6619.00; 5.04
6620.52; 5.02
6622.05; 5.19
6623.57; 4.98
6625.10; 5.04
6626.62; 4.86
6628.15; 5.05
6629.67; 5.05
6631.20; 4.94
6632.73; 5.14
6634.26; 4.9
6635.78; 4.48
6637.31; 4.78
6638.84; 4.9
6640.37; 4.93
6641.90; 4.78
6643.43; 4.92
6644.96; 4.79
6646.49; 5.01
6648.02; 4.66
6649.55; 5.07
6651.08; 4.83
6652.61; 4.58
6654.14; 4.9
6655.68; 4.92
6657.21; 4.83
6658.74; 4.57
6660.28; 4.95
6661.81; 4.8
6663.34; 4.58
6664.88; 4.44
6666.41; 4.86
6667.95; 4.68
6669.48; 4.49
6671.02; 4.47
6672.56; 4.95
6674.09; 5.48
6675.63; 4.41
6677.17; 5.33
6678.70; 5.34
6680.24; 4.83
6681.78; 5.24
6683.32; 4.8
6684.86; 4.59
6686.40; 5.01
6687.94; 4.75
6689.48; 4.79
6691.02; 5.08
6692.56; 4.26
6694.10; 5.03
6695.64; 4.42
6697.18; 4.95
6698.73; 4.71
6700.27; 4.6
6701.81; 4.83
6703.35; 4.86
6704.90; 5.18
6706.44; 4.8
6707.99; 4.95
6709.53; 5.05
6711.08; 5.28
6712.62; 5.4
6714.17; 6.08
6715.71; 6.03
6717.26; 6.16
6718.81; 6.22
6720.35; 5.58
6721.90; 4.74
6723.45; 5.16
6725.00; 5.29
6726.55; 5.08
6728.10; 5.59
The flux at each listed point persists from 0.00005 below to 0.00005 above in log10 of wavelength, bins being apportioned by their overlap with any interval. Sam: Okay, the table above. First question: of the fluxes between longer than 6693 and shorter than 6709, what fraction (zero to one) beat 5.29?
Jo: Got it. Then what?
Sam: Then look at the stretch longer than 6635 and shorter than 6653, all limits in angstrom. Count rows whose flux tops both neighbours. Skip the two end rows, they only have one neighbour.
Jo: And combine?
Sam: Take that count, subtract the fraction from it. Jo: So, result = 4.0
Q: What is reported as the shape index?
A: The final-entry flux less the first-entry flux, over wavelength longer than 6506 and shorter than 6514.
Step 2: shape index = -0.10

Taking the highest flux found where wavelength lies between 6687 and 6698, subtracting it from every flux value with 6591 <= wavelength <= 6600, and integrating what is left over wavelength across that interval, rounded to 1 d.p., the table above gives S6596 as 0.8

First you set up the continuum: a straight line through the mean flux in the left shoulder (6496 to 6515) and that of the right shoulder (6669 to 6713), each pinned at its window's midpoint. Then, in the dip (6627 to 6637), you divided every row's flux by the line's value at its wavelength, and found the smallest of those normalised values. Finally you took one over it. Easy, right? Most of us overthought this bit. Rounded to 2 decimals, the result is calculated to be 1.08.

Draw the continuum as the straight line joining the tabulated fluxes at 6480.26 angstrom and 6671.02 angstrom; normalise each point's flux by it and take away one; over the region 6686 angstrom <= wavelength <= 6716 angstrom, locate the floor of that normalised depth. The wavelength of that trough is 6692.56 angstrom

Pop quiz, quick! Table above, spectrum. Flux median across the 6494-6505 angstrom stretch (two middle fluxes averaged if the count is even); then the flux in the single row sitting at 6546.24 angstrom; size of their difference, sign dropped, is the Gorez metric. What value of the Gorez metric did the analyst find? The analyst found 1.6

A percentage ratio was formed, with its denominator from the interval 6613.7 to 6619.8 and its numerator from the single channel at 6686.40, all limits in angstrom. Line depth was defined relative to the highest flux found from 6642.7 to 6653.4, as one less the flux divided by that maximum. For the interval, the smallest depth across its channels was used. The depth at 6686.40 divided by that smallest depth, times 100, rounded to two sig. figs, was -60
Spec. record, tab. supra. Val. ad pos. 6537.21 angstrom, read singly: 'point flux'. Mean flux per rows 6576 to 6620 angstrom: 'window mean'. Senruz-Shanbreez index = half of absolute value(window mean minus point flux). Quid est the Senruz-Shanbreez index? 0.32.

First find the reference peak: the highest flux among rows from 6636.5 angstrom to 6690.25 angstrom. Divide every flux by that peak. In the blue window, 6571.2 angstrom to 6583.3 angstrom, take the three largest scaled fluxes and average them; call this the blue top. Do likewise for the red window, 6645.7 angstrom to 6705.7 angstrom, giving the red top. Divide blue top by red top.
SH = 1.6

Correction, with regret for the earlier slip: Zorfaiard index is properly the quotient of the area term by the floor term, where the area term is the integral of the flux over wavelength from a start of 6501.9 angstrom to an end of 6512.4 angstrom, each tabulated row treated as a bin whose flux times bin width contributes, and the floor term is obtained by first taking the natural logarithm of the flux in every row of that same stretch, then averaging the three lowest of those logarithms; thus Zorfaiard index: 32.8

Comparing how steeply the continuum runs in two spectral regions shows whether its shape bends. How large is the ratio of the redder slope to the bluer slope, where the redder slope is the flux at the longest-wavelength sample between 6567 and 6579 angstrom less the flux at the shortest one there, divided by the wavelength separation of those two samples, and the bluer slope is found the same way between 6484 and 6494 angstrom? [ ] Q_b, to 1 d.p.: -1.8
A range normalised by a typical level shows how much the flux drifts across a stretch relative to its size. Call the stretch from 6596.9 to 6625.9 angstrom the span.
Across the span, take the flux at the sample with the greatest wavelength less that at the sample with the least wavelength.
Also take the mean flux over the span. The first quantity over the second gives -0.10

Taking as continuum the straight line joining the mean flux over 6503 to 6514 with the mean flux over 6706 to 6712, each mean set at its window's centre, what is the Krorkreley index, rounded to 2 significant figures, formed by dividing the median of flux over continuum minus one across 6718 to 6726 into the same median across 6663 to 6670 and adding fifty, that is 48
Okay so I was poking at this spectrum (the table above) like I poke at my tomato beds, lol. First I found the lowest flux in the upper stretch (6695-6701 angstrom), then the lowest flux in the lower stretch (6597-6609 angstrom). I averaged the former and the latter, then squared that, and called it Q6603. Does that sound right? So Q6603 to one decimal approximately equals 21.3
